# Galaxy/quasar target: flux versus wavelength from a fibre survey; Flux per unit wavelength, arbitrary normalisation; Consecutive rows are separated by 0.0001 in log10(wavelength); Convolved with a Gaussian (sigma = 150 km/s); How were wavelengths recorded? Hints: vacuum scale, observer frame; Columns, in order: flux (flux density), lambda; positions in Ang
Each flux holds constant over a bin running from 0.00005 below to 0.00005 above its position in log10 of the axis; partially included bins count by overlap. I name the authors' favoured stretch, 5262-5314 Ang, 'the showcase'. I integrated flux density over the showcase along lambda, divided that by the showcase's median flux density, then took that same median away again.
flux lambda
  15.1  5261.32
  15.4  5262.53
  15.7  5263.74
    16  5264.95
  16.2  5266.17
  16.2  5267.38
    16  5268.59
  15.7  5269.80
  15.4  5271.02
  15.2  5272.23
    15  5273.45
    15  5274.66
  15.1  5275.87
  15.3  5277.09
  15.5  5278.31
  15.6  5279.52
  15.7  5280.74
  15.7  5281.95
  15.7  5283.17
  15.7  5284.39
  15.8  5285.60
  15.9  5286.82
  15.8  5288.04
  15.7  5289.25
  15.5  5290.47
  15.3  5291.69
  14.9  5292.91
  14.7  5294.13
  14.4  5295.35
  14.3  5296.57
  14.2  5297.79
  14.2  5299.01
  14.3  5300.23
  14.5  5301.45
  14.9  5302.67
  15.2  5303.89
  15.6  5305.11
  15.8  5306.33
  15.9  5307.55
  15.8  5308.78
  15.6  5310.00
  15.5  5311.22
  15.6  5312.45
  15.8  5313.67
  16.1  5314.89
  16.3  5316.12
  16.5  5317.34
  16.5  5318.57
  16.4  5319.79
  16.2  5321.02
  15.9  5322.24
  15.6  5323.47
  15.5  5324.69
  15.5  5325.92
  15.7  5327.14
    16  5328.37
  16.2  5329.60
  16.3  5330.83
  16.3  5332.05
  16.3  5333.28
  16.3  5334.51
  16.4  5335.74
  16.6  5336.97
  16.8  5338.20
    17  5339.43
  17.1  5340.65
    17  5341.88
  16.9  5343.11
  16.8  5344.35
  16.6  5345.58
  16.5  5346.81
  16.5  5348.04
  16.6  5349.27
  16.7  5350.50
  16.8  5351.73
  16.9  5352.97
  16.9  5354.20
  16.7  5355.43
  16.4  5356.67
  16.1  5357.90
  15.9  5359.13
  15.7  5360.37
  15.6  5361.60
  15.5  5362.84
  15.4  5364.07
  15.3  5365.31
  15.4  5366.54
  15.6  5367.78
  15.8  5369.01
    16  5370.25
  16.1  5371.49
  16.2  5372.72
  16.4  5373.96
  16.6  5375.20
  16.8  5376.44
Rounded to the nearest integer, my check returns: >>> 36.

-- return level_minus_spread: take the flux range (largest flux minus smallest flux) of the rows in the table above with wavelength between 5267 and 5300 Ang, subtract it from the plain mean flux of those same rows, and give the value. 13.3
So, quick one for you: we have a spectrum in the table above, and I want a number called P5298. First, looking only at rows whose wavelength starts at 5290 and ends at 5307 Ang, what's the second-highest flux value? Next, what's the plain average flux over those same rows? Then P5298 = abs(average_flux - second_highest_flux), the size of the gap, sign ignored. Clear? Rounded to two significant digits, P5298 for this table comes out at 0.76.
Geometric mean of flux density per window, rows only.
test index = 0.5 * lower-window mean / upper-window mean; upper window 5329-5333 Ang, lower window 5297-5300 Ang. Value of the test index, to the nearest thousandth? 0.436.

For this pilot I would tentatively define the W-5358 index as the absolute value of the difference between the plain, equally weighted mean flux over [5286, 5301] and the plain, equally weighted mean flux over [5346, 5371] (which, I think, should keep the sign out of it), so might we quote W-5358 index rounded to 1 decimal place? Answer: 1.2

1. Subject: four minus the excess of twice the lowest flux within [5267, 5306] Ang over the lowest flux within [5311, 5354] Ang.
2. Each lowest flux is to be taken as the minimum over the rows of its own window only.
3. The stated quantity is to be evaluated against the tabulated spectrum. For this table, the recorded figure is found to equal -8.9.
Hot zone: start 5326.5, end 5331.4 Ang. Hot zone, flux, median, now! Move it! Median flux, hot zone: 16.1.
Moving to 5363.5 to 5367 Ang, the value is 15.4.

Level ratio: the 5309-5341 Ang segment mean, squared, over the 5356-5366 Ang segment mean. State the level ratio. 16.6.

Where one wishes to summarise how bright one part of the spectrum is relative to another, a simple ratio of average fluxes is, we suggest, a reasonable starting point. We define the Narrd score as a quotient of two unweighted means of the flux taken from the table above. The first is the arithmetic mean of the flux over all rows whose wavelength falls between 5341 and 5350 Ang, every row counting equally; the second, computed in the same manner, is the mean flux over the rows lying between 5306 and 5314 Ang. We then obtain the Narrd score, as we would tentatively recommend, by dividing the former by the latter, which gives 1.06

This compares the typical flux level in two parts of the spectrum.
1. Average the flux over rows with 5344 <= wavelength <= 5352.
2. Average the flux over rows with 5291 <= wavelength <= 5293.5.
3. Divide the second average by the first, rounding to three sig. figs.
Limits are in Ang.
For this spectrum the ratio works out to 0.907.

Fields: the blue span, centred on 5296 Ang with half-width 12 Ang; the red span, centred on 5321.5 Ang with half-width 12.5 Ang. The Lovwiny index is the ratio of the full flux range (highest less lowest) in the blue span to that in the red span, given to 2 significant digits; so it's 1.7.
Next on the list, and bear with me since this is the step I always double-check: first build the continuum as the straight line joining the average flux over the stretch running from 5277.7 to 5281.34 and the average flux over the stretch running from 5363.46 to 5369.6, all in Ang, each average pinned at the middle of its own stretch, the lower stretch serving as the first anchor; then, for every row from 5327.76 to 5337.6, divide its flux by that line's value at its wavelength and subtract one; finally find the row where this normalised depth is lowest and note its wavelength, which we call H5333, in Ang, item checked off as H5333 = 5328.37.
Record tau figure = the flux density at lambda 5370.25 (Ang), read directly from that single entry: 16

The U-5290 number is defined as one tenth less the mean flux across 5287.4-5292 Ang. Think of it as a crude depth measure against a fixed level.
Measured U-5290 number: -15.5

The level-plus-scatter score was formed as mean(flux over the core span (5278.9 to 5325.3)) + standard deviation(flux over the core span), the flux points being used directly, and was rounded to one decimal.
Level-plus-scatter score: 16.1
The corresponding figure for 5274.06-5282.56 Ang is 15.7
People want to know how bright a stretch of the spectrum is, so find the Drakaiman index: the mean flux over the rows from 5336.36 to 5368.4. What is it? 16.4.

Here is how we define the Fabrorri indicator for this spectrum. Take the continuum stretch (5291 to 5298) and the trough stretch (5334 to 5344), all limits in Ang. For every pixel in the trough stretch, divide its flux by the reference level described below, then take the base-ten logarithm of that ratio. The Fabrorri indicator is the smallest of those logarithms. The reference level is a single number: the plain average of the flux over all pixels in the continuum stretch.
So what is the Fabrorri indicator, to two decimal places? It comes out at 0.05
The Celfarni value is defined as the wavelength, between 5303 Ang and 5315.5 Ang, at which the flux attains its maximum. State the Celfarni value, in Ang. 5314.89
